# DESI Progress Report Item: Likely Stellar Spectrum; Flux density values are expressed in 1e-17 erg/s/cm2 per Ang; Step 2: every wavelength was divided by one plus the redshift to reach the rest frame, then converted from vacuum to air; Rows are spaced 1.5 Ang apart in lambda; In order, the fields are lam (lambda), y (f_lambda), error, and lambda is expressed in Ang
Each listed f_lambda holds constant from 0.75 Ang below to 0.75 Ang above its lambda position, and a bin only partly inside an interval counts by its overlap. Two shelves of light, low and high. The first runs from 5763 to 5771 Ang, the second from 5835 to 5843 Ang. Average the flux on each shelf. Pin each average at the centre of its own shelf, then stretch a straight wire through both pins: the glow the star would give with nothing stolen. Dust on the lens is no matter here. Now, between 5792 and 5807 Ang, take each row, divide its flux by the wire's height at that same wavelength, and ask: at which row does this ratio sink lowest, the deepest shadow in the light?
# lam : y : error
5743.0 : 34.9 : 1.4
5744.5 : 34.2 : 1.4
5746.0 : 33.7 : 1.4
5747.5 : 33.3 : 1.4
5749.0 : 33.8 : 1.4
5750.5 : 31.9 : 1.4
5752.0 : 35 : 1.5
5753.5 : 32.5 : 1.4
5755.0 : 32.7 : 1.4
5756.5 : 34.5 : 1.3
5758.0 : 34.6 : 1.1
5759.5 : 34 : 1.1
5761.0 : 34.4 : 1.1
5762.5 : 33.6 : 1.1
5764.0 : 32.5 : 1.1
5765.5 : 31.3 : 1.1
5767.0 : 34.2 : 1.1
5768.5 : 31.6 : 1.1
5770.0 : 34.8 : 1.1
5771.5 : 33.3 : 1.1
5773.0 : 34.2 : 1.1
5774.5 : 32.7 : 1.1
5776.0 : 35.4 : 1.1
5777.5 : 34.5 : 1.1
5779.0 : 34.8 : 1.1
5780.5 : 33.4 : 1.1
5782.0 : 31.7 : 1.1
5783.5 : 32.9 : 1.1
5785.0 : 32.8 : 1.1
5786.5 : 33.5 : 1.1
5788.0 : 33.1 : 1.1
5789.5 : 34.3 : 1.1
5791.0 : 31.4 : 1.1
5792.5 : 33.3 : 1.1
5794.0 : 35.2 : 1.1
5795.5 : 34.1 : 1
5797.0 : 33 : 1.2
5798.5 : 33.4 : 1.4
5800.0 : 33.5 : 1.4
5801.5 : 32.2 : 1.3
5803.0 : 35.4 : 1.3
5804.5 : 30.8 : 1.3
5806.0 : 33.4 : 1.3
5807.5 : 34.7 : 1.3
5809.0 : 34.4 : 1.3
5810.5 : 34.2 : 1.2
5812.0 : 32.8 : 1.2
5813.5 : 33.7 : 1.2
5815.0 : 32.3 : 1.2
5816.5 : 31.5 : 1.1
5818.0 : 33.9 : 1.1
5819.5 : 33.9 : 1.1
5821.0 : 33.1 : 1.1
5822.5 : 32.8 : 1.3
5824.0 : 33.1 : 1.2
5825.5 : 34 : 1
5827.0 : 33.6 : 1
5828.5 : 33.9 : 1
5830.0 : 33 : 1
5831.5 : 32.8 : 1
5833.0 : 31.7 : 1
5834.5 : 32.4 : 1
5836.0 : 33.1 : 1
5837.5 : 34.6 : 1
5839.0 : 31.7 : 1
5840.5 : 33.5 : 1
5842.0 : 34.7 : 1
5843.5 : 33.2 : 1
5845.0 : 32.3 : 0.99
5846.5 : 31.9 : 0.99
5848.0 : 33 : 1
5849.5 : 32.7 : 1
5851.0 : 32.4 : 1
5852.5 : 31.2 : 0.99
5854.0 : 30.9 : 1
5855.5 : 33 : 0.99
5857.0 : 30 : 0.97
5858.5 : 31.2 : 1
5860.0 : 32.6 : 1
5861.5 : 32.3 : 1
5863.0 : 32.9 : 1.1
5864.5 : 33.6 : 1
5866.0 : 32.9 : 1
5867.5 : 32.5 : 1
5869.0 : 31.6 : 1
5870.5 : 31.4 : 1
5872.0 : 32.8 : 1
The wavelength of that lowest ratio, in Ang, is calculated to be 5804.5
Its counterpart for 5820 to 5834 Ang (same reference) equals 5833.0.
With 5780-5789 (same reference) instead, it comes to 5782.0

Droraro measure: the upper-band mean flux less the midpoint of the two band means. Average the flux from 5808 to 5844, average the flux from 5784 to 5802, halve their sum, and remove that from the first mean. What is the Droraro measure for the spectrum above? -0.04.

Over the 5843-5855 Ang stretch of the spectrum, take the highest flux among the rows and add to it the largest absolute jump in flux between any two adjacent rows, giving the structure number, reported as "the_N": 34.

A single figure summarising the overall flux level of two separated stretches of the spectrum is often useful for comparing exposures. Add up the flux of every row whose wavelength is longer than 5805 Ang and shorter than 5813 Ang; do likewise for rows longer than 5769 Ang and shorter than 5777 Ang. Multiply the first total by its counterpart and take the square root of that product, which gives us 170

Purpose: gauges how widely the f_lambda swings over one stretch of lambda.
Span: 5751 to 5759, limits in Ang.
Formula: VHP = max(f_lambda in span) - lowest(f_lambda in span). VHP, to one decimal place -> 2.5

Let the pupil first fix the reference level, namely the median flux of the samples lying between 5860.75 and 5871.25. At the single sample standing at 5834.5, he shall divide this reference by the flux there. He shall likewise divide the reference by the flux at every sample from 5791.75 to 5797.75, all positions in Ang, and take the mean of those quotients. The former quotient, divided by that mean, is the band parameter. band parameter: 1.046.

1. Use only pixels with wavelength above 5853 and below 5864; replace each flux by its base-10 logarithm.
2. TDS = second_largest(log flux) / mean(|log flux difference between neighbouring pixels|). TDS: 77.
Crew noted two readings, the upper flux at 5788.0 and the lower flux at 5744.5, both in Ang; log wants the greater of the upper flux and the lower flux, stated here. 34.2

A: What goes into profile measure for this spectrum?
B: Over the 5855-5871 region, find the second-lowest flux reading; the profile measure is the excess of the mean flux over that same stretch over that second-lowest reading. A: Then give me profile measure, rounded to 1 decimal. 1.0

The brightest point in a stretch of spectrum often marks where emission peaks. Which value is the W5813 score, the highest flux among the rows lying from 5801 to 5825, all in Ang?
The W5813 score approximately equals 35.4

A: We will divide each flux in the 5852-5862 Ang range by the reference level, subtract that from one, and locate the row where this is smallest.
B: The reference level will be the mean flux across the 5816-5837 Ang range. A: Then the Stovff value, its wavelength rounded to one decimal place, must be 5855.5 Ang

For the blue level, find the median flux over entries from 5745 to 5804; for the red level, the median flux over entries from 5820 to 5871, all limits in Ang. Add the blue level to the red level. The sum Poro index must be 66.3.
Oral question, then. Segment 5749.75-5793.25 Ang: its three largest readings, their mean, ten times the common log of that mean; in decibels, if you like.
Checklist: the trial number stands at 15.45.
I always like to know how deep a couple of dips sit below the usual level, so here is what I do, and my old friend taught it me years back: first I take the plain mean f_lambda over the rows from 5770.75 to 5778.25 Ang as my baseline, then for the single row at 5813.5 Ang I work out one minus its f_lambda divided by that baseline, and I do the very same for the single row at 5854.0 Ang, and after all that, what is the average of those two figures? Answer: 0.051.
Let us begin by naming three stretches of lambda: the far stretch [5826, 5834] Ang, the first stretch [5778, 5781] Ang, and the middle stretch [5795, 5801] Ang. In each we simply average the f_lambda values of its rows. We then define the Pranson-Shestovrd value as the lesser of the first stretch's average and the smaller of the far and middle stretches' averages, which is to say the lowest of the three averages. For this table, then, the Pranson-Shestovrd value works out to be 33.0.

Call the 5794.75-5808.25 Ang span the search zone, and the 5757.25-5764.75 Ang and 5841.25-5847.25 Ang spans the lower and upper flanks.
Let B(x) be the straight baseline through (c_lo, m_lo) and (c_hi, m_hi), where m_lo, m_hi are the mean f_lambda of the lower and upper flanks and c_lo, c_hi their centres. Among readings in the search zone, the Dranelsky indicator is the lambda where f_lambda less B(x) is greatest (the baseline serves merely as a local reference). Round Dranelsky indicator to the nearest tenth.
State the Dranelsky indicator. 5803.0 Ang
